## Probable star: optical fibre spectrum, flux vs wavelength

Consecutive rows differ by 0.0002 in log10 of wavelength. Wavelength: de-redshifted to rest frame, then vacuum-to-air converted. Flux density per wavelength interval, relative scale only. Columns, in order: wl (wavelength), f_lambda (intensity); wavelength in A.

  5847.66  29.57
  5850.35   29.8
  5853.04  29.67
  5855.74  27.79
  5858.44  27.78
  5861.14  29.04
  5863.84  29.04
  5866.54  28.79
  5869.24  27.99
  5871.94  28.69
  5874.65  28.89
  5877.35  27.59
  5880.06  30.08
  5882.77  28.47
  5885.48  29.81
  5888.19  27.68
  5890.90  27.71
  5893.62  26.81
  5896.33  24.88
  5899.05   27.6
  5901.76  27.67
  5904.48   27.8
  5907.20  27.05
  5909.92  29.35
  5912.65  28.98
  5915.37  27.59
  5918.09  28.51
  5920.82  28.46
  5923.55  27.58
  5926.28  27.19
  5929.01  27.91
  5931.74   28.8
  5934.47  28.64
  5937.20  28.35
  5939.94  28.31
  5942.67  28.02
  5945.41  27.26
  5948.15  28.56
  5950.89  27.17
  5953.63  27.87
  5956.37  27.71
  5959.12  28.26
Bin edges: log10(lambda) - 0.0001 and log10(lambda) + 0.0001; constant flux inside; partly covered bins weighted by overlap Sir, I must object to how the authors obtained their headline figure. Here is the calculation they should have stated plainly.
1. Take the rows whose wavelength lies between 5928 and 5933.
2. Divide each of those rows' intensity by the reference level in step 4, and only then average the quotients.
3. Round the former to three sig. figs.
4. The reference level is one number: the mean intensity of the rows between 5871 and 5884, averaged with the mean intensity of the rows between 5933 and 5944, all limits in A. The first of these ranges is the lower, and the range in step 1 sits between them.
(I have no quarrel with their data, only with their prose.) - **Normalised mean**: 0.994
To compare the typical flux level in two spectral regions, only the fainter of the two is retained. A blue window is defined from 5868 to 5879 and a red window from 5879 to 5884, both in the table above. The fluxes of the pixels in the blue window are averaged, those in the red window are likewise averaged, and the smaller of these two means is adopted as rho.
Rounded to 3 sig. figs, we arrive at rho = 28.3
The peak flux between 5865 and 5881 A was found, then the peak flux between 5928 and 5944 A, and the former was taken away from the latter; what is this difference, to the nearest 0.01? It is -1.28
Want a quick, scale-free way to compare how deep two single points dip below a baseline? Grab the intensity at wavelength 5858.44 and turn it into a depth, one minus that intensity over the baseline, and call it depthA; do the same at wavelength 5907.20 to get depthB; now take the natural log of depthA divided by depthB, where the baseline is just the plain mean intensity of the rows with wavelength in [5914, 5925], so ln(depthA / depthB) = -1.4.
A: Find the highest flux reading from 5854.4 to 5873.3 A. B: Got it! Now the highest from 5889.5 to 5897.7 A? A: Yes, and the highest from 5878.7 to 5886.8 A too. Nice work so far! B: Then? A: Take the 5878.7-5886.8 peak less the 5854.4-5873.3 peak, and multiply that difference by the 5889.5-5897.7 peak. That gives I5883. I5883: 29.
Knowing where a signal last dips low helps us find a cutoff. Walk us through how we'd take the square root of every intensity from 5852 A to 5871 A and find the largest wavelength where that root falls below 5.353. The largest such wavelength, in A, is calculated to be 5869.24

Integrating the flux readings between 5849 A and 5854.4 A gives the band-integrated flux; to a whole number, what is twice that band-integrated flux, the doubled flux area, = 321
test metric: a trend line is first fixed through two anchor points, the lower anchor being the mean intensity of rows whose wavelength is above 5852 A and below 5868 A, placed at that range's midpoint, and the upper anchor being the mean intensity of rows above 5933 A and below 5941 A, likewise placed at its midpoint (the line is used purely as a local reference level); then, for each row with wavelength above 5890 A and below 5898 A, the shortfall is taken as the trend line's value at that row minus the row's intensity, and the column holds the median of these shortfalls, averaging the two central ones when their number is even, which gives 1.8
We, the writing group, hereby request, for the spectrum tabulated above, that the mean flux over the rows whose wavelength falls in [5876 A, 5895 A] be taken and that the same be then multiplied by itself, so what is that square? 801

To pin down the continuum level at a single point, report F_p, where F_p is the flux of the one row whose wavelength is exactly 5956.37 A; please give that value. 27.71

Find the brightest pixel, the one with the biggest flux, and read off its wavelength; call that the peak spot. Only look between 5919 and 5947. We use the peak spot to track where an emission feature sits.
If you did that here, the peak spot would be 5931.74 A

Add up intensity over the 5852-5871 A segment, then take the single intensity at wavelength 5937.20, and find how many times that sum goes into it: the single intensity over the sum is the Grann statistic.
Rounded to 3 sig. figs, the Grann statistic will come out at 0.142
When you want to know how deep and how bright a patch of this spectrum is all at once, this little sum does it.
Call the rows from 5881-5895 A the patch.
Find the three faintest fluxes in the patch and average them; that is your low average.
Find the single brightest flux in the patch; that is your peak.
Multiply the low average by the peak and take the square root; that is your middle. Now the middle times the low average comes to 783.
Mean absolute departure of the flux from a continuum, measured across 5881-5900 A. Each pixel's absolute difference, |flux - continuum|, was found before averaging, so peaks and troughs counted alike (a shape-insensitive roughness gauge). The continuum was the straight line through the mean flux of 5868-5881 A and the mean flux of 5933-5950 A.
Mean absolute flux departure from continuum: 1.32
